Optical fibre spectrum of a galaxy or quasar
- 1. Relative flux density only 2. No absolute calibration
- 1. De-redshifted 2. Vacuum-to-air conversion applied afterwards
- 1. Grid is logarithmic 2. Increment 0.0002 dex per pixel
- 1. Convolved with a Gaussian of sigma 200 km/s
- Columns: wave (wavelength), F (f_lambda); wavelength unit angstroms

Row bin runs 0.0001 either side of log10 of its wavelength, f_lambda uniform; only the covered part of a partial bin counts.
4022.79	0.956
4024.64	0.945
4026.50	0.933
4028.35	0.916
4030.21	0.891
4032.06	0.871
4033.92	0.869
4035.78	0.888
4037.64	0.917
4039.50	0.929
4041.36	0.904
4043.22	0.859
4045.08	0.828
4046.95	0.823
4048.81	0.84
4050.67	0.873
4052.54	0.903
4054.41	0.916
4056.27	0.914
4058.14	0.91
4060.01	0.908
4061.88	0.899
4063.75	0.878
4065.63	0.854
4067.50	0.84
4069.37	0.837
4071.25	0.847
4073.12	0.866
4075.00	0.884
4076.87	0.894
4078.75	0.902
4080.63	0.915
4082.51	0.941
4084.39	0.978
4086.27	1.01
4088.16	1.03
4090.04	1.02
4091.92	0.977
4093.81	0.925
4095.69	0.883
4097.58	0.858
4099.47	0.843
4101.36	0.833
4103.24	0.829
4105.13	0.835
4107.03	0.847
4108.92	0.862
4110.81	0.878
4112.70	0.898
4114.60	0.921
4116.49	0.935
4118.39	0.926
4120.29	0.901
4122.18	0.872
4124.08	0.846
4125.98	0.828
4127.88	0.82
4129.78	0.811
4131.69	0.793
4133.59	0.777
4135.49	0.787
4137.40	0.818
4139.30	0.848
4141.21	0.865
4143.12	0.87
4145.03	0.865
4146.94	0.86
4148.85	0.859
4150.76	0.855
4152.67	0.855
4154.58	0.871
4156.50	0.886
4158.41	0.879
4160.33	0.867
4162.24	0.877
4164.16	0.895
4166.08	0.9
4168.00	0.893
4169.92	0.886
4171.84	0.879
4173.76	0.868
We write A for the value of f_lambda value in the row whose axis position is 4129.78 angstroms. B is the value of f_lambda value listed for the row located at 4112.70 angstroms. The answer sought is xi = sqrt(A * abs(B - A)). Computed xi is 0.27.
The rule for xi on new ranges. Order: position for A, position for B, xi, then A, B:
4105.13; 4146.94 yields 0.14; 0.835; 0.86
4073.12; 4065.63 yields 0.10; 0.866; 0.854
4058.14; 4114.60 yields 0.10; 0.91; 0.921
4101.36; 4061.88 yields 0.23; 0.833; 0.899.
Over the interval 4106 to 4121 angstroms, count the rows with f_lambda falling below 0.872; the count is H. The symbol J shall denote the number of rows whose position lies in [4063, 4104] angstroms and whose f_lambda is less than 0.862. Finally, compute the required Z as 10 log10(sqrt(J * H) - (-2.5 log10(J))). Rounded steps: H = 2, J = 8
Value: 8.0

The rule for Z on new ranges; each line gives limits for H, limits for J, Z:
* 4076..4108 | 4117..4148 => 10.1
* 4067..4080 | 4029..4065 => 7.4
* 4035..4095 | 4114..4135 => 9.7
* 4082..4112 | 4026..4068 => 9.3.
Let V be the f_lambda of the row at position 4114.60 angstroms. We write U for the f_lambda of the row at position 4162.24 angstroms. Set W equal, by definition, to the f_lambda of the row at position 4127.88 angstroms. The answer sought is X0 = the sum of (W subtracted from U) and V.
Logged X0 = 0.98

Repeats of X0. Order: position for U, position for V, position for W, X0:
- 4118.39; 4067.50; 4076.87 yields 0.87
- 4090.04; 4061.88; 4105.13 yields 1.08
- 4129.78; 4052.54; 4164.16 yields 0.82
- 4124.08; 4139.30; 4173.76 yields 0.83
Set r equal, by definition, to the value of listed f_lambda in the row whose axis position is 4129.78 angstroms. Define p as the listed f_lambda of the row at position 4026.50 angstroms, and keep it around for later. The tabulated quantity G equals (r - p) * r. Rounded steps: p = 0.933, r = 0.811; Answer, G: -0.10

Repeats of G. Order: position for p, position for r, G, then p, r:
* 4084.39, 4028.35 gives -0.06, 0.978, 0.916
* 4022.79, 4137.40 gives -0.11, 0.956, 0.818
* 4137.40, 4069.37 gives 0.02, 0.818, 0.837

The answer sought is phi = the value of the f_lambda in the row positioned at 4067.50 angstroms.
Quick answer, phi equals 0.84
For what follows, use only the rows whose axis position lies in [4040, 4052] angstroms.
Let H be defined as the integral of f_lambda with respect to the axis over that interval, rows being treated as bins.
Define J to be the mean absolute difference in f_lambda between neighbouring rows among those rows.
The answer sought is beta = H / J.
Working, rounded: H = 10.3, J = 0.026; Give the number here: 393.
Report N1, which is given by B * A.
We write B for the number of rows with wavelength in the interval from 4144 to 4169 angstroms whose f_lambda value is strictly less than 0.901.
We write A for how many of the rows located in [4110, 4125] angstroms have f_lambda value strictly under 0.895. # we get 39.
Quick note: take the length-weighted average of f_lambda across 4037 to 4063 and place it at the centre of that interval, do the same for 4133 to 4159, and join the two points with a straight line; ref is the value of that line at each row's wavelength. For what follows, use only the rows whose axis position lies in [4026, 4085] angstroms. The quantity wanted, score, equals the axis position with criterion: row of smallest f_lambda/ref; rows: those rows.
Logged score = 4046.95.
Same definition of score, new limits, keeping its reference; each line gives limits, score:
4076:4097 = 4095.69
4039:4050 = 4046.95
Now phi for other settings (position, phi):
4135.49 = 0.787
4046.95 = 0.823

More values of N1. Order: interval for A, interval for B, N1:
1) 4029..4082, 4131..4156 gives 221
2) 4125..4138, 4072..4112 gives 84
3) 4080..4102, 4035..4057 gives 24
